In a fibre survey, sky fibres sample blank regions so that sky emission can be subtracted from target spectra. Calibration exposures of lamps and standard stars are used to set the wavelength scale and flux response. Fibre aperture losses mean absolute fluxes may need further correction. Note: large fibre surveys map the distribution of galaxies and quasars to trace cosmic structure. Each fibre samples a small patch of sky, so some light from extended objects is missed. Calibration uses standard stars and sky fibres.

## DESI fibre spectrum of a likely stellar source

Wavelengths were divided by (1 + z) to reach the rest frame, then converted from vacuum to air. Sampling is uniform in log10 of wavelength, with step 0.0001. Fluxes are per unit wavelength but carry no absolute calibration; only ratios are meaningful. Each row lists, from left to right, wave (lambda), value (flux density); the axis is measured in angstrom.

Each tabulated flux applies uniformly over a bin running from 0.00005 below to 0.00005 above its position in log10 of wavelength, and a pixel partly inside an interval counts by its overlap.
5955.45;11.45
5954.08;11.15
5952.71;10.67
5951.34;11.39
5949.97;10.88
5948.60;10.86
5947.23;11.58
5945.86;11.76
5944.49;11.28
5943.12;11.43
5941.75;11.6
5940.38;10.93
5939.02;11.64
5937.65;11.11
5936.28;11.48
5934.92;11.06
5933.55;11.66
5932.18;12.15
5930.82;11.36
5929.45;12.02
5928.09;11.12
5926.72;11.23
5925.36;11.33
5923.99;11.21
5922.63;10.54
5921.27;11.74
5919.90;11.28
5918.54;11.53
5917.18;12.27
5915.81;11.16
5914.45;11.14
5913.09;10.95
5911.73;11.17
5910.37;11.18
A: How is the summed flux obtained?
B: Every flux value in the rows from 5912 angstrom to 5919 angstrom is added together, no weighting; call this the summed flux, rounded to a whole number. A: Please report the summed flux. 57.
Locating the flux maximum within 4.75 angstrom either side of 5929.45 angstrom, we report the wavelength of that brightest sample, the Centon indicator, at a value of 5932.18 angstrom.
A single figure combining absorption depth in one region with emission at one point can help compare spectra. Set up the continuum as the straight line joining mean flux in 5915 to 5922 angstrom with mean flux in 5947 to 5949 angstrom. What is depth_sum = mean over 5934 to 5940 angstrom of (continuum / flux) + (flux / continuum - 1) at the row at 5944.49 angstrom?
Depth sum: 1.01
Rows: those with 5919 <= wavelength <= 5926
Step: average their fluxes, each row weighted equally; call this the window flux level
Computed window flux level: 11.2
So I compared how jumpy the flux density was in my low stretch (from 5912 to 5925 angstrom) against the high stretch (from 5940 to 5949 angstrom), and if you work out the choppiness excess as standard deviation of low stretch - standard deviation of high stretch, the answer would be 0.15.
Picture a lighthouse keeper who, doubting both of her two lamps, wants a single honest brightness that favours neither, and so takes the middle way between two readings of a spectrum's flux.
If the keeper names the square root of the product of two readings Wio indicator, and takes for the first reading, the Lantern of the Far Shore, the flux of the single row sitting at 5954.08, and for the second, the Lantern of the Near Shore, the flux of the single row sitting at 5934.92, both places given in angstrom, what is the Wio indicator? 11.1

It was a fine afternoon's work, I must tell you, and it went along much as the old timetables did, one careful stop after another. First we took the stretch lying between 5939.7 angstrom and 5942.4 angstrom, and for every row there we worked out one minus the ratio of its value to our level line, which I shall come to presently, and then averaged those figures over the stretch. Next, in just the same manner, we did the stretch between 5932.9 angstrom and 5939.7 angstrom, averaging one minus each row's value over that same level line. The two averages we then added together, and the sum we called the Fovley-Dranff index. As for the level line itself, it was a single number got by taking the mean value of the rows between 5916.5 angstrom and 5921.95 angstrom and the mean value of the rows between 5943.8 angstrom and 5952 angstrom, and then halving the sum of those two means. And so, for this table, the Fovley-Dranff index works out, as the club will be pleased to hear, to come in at 0.030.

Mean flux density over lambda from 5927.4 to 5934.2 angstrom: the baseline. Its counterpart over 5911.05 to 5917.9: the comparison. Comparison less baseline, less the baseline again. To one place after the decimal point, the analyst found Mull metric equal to -12.0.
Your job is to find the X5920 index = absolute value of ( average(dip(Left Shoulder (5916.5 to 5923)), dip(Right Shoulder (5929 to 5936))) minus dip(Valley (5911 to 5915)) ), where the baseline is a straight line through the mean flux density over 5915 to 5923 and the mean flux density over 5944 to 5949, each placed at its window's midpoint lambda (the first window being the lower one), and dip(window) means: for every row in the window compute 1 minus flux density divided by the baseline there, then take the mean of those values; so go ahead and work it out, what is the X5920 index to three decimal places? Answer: 0.044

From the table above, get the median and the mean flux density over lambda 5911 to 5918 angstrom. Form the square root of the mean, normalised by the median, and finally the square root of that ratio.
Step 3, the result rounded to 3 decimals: 0.549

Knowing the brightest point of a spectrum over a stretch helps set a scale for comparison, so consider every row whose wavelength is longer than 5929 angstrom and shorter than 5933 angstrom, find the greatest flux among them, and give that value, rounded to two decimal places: 12.15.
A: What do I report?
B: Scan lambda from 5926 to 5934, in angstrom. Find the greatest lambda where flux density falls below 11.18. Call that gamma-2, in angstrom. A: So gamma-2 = 5928.09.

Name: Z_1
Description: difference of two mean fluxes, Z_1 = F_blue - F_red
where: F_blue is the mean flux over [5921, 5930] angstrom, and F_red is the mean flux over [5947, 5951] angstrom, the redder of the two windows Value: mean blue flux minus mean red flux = 0.21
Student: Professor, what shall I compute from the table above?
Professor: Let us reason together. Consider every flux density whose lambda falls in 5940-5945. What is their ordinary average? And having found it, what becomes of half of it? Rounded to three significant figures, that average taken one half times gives 5.66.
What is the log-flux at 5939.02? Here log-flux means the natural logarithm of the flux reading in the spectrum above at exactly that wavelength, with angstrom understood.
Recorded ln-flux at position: 2.454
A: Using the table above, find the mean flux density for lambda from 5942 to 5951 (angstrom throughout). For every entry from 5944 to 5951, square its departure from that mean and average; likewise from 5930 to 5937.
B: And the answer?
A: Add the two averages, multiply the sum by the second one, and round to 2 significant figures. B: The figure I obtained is 0.061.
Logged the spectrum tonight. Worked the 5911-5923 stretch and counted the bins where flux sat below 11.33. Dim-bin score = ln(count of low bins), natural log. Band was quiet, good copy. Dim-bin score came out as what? 1.79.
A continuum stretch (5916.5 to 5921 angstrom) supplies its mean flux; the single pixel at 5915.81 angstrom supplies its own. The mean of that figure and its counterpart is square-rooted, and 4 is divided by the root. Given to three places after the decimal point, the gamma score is 1.183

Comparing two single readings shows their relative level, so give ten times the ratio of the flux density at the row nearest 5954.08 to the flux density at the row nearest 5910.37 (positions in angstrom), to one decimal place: 10.0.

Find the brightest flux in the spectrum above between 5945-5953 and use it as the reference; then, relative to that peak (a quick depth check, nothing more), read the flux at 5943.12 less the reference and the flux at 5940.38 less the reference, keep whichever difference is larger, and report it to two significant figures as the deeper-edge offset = -0.33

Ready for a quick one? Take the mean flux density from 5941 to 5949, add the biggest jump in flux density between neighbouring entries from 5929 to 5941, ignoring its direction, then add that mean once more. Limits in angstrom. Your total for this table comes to 23.6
